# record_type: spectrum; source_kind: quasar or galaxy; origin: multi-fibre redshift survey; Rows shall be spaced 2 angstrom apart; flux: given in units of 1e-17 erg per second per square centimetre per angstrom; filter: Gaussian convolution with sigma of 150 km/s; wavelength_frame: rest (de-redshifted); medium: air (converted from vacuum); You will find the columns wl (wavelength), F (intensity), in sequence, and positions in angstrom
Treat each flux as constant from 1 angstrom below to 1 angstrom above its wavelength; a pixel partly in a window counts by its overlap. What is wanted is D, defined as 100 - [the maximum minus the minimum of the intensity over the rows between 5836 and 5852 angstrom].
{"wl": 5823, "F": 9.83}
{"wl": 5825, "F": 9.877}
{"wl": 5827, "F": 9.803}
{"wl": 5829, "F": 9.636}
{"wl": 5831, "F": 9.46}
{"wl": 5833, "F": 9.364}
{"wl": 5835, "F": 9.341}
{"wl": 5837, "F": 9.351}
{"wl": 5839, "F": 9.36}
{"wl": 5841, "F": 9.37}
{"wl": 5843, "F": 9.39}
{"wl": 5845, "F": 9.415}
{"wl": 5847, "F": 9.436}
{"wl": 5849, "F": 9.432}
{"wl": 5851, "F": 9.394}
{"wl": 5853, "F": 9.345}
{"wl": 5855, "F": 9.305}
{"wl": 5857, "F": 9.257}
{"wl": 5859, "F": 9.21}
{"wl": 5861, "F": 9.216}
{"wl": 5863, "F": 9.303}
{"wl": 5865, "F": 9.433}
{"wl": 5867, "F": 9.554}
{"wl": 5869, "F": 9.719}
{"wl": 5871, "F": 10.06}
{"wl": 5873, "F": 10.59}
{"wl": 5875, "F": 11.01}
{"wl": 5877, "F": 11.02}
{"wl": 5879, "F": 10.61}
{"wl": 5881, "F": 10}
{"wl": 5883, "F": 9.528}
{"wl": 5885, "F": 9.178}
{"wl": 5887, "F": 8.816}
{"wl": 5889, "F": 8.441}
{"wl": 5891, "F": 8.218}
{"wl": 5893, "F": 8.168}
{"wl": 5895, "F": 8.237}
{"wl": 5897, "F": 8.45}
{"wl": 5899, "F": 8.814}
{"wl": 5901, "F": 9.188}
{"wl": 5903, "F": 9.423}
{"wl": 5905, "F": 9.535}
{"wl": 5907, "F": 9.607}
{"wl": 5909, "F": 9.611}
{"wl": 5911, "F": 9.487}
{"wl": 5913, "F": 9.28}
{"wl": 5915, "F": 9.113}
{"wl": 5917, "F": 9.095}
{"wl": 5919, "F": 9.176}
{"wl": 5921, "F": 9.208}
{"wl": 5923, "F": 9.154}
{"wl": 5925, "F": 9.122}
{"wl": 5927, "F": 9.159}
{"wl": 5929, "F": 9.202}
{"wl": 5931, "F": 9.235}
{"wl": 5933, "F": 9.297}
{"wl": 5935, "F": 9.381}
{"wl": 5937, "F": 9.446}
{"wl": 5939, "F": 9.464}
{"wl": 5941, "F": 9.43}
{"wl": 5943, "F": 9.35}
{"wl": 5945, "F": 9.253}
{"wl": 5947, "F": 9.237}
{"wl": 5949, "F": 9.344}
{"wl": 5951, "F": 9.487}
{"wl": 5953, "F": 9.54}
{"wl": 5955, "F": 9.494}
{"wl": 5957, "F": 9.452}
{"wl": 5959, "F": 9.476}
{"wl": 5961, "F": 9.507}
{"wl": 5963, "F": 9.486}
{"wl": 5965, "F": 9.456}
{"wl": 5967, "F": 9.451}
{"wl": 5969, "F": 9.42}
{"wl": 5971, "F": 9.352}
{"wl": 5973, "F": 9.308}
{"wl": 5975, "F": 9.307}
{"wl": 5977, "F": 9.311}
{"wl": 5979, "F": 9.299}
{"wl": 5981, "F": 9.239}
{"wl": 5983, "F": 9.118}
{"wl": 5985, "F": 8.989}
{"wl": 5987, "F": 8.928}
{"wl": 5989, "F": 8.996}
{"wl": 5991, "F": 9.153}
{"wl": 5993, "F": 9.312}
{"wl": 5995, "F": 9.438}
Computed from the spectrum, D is 99.9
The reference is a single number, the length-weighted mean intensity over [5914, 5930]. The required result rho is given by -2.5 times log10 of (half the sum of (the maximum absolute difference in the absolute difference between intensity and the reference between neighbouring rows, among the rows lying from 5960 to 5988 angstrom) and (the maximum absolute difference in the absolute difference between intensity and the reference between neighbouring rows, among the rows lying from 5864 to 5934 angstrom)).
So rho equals 1.1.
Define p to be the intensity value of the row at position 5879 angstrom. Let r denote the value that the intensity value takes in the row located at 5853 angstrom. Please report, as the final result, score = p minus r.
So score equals 1.3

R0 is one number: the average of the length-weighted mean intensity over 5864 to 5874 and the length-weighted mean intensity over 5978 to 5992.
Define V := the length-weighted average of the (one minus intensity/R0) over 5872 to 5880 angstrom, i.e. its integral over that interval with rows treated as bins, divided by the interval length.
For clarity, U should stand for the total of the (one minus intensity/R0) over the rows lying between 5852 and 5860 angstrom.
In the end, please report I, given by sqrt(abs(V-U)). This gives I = 0.5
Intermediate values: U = 0.09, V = -0.139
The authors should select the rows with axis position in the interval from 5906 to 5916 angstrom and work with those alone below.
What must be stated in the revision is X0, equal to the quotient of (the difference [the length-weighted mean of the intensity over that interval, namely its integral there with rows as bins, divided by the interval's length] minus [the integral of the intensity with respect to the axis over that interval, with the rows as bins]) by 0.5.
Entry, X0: -170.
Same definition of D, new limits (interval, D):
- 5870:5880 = 99.0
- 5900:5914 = 99.6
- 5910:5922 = 99.6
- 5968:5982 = 99.8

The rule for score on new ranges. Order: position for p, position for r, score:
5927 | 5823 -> -0.7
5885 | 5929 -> 0.0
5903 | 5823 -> -0.4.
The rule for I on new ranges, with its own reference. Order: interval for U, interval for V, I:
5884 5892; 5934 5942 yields 0.6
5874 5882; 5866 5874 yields 0.7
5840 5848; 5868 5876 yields 0.4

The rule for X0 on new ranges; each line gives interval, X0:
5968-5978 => -168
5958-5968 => -171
